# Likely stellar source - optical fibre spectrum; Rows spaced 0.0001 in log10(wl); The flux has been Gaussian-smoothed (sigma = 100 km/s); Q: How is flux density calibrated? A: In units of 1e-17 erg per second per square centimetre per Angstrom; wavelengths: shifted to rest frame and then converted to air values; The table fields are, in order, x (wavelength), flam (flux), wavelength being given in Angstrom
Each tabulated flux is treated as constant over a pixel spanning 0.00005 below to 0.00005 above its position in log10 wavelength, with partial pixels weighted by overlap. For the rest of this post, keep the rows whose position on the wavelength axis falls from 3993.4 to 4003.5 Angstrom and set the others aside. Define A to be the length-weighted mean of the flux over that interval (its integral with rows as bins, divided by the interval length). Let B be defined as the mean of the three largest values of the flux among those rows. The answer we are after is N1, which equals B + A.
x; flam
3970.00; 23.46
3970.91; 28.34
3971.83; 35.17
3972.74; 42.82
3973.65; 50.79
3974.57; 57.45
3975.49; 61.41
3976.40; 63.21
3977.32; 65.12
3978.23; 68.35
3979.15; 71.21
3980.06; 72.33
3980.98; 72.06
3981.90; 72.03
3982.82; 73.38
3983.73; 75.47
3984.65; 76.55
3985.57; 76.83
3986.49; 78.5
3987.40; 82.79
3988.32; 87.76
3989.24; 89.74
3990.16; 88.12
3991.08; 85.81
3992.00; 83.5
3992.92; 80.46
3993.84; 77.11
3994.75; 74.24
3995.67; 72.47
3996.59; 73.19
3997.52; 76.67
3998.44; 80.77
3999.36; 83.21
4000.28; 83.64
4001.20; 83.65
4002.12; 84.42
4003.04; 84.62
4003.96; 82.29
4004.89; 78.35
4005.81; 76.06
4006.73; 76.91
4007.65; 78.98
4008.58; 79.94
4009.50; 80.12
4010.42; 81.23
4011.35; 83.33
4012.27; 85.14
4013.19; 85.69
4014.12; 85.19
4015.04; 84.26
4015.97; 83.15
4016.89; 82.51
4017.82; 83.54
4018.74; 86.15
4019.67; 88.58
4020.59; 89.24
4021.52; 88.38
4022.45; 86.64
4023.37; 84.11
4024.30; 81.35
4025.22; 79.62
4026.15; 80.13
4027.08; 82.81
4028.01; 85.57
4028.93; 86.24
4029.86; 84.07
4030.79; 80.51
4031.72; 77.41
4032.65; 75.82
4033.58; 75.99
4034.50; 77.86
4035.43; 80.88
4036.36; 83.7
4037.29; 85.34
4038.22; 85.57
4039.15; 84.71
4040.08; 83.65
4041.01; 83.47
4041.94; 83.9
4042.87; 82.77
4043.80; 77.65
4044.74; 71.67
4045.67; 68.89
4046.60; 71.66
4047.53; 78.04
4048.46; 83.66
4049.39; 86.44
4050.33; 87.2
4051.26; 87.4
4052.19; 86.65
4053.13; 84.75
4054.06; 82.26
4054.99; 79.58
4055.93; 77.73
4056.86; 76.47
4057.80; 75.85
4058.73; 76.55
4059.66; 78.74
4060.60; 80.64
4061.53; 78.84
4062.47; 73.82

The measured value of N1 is 164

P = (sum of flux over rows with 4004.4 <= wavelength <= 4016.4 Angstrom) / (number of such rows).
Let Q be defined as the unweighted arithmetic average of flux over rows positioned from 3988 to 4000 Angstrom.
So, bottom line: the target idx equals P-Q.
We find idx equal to 0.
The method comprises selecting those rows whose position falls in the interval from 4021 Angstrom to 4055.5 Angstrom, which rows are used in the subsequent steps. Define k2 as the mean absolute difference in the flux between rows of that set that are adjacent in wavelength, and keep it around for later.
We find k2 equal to 2.2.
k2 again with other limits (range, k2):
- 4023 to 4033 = 2.2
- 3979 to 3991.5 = 1.8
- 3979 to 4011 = 1.8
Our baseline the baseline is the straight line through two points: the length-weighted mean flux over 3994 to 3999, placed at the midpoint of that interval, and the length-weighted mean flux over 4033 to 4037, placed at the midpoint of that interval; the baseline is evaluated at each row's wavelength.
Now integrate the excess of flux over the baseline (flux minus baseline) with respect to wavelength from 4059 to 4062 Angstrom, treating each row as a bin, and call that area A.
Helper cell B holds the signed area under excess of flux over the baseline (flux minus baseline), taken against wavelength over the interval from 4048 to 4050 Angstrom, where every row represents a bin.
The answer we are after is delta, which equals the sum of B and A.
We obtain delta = -2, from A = -10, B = 8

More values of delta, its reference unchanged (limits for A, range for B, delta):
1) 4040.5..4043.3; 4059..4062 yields -2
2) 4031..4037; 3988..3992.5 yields 48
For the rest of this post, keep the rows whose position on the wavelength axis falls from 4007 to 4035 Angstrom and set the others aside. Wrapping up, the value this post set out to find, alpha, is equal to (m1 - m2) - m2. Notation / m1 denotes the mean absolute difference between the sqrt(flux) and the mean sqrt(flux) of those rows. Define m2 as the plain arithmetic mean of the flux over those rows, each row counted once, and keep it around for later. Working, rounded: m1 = 0.16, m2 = 83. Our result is -165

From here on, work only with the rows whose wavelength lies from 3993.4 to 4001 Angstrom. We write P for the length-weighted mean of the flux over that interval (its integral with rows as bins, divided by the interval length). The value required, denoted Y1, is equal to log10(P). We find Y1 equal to 1.89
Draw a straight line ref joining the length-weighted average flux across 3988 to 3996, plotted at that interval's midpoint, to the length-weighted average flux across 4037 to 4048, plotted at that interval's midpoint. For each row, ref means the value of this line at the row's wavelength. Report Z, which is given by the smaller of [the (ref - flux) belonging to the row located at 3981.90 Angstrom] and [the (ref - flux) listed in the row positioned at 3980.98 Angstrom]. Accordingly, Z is 10.7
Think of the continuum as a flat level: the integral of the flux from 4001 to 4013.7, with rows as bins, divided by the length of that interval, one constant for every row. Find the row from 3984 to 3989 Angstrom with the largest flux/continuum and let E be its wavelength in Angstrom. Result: 3988.32 Angstrom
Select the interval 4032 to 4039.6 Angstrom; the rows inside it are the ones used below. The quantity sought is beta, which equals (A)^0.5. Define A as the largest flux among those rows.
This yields 9.25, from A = 85.57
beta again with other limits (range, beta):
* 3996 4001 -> 9.15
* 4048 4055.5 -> 9.35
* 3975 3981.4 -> 8.50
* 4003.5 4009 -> 9.07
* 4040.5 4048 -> 9.16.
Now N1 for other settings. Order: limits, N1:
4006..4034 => 171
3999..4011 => 165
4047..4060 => 169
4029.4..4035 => 159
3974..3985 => 144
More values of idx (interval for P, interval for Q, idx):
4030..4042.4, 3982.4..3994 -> 0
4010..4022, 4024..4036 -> 4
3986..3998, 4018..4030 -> -4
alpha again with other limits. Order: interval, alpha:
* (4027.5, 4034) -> -161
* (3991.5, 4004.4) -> -160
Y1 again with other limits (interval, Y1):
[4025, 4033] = 1.91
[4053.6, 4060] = 1.89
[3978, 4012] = 1.90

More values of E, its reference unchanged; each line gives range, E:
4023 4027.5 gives 4023.37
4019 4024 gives 4020.59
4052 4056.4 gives 4052.19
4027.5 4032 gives 4028.93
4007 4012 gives 4011.35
